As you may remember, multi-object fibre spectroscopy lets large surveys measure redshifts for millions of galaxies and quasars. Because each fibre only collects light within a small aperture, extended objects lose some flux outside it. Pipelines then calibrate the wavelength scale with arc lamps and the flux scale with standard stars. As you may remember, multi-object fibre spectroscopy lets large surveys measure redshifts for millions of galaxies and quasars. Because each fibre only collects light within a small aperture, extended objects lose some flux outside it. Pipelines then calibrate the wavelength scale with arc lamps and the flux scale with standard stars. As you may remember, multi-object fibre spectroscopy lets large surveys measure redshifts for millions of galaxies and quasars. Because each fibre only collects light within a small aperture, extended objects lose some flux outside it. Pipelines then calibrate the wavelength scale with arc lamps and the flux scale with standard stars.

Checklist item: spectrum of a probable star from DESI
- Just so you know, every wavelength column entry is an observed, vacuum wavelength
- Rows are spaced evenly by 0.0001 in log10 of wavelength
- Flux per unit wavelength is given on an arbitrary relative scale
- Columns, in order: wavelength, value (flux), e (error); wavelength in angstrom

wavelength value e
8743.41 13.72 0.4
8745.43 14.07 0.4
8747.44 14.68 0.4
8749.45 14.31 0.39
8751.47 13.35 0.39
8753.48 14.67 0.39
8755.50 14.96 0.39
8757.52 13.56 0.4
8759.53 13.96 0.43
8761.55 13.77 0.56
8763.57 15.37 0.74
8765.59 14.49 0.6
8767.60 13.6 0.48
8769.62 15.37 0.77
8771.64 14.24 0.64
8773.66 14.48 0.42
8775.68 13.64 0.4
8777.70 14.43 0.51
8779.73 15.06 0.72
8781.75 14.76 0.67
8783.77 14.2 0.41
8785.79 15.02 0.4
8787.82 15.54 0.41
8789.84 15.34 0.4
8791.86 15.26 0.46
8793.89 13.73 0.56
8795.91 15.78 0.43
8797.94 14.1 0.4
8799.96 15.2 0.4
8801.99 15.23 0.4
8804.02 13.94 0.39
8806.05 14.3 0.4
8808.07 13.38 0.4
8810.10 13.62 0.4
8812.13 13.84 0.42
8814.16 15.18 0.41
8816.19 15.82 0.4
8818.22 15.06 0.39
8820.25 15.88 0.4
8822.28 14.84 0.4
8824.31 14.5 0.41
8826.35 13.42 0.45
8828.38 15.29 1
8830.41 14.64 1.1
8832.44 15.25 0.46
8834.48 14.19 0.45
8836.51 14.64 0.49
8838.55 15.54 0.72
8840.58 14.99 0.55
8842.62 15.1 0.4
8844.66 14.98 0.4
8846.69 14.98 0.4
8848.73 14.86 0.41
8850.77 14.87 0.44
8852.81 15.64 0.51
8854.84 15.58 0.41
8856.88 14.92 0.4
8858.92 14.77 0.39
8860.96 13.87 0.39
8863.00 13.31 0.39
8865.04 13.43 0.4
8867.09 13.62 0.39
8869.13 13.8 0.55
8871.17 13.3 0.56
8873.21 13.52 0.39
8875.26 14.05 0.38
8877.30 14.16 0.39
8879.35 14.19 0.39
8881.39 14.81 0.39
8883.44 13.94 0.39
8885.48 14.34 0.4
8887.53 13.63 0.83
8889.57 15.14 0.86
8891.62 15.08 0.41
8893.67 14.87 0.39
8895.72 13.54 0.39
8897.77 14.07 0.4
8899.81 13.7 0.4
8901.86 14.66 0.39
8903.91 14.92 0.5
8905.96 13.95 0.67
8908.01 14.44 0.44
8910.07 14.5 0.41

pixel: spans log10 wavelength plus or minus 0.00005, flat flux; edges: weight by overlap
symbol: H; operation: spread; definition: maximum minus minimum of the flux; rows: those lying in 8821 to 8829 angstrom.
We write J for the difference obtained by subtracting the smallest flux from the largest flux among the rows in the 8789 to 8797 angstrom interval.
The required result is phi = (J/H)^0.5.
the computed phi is 1.05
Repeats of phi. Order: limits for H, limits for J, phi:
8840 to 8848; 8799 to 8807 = 3.28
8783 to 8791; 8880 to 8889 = 0.94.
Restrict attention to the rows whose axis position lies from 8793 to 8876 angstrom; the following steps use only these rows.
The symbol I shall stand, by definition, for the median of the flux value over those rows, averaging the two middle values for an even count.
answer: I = 14.8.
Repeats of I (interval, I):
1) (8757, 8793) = 14.5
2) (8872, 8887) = 14.2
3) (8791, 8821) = 15.1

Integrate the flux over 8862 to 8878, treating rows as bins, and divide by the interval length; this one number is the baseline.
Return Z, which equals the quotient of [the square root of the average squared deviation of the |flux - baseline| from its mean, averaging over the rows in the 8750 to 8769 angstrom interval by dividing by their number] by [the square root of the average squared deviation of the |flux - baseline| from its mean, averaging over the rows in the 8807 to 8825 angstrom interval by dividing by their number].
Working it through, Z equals 0.74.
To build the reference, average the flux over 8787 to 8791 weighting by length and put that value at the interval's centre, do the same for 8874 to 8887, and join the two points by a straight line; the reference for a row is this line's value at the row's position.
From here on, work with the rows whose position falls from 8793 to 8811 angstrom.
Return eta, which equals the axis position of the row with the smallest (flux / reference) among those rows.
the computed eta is 8808.07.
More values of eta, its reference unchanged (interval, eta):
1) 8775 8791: 8775.68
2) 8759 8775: 8767.60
